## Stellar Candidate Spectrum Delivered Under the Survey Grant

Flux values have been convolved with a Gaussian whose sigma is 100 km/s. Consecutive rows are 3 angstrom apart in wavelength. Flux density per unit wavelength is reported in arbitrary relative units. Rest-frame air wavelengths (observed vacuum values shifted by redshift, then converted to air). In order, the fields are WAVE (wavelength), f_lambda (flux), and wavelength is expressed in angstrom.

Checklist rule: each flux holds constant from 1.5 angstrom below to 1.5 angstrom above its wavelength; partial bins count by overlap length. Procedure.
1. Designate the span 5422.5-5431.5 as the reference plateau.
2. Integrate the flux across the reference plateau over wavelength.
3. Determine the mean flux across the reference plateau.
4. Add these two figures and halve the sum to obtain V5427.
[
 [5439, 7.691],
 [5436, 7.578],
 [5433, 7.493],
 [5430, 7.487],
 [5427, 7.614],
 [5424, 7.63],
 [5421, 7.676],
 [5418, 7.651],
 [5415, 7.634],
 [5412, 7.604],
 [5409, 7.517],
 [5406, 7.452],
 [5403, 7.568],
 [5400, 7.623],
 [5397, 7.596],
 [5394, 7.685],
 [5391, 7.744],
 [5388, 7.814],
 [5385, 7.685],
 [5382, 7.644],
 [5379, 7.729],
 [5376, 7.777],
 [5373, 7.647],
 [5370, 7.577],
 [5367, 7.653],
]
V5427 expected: 37.9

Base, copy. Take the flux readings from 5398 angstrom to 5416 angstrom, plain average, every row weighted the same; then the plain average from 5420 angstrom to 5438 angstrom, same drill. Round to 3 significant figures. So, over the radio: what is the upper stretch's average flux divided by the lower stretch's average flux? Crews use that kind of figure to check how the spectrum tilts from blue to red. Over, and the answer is 1.00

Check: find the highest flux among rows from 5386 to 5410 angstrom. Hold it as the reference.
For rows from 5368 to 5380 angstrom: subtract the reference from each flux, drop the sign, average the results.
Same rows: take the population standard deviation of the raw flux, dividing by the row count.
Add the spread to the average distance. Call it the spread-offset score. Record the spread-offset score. 0.21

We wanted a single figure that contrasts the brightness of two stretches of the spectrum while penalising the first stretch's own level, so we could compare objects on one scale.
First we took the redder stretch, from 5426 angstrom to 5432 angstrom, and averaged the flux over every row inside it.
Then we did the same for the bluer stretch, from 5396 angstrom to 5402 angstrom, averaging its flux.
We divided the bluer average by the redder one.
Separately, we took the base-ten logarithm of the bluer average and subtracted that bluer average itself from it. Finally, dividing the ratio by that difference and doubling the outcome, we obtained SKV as -0.300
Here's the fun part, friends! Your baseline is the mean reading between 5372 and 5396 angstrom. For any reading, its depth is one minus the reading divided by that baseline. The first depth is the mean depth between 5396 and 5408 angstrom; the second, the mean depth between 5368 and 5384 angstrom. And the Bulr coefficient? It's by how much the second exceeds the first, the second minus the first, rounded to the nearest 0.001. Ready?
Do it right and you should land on -0.015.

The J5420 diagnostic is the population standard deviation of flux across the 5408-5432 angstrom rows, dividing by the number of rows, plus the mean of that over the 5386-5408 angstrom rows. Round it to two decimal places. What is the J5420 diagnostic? 7.70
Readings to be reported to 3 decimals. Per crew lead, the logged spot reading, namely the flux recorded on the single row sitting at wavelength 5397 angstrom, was 7.596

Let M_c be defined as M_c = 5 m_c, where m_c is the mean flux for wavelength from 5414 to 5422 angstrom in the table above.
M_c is 38.3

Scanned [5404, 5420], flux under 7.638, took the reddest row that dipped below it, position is 5415 angstrom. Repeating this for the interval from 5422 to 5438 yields 5436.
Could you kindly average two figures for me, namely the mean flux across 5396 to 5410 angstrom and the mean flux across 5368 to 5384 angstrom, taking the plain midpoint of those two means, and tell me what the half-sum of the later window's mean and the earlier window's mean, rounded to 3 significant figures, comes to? 7.61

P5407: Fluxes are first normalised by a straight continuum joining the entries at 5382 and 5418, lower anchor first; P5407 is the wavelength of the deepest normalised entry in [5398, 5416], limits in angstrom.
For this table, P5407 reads 5406 angstrom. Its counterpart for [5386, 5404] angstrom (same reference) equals 5403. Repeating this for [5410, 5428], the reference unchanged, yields 5412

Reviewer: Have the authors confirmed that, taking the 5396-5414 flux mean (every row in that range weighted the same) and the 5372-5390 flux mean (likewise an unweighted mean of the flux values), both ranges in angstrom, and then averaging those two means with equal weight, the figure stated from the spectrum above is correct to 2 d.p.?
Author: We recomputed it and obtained 7.64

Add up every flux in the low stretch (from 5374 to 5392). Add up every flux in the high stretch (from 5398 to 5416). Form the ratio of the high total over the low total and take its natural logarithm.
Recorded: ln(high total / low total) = -0.022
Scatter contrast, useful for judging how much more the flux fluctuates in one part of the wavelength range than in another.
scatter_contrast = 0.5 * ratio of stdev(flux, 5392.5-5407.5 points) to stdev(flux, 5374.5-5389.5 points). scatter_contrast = 0.63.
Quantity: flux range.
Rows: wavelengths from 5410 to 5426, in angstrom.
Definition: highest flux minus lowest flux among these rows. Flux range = 0.072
